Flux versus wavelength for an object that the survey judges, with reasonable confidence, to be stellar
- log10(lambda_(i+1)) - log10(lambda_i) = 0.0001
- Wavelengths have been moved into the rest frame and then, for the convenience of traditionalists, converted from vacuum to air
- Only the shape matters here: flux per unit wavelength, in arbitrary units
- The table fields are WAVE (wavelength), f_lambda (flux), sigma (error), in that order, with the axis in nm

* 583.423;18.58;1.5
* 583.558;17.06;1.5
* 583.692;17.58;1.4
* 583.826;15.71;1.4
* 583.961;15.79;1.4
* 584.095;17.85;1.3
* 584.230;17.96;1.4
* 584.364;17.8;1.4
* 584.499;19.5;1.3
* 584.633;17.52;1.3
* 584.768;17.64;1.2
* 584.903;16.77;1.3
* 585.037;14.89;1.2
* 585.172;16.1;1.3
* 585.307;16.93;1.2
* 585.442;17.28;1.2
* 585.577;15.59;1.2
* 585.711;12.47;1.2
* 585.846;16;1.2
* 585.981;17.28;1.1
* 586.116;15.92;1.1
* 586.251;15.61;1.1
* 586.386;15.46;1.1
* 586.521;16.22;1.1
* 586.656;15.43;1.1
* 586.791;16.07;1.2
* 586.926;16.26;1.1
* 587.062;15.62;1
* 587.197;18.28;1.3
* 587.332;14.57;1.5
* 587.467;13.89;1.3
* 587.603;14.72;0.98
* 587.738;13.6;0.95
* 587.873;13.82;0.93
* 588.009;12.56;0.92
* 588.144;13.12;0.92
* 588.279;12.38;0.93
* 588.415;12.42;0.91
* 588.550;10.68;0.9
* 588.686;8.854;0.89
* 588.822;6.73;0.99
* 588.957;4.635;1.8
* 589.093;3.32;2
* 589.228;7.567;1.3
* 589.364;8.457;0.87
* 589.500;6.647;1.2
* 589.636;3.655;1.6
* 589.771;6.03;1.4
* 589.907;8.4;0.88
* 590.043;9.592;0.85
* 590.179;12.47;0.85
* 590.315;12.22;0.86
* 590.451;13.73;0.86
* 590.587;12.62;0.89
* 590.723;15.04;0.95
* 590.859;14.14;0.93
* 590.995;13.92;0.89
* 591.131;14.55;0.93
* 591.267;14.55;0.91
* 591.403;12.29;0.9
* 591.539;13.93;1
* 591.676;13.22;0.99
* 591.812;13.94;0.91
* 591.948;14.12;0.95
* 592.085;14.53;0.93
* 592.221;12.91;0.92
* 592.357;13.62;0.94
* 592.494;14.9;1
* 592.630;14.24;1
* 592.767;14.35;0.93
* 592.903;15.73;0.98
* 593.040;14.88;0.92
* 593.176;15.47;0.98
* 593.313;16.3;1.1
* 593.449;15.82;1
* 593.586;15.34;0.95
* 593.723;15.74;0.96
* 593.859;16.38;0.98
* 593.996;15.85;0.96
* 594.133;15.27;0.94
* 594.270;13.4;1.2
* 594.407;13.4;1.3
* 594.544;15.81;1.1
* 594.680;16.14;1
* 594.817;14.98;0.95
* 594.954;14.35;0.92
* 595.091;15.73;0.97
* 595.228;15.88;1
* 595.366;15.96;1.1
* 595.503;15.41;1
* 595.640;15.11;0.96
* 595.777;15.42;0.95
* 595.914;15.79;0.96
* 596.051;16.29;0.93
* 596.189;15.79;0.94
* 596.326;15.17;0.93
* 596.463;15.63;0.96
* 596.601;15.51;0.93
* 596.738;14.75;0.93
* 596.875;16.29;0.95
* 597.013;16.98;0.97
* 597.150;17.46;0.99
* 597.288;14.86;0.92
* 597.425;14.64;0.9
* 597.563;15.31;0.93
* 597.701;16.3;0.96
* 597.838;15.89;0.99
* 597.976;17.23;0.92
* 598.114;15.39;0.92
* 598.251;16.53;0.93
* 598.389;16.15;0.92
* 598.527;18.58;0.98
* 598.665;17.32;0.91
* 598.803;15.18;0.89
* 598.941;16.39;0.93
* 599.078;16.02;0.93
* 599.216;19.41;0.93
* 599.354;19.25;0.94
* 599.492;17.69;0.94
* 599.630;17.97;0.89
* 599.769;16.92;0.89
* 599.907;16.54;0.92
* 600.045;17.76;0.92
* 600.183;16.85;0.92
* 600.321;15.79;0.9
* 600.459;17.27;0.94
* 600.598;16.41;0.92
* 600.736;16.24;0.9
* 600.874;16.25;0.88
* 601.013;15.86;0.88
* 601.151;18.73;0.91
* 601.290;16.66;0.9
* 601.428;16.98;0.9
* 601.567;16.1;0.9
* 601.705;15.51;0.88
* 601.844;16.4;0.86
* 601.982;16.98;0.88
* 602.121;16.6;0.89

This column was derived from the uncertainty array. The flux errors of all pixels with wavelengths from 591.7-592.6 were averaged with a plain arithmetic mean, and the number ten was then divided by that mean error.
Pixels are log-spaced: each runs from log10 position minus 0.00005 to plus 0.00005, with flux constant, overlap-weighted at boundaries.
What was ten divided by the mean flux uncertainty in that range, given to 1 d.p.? 10.6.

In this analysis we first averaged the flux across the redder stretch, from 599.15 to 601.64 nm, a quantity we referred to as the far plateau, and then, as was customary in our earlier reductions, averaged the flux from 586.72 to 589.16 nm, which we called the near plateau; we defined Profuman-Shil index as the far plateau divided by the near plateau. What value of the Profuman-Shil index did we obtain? 1.4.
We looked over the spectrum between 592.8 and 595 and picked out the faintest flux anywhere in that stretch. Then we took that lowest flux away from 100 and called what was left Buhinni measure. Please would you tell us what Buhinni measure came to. 87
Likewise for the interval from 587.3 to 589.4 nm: 97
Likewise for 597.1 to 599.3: 85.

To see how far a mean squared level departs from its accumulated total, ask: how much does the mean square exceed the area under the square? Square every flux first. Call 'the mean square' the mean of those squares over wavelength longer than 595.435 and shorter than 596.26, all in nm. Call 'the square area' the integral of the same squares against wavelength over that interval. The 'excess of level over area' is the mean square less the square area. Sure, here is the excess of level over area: 43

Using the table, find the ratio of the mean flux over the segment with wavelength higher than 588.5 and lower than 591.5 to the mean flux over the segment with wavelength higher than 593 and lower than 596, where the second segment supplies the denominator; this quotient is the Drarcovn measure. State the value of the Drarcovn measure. 0.65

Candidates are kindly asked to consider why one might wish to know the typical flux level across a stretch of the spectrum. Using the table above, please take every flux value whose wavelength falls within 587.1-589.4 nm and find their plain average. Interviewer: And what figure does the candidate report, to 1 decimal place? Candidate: 11.2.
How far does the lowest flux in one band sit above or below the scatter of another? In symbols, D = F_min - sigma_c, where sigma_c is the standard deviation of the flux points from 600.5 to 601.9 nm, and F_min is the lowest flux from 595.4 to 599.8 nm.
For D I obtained 14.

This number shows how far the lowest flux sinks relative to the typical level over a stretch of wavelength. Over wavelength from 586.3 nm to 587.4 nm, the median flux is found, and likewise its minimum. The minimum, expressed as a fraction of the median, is 0.92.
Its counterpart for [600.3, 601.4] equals 0.97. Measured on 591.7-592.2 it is 0.99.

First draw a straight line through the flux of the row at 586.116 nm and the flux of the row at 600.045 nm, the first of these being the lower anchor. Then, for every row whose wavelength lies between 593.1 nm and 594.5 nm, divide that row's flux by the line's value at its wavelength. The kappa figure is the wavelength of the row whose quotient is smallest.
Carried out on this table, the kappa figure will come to 594.407 nm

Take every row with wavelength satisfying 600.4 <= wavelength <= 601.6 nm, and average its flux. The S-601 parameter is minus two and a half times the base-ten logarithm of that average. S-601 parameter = -3.06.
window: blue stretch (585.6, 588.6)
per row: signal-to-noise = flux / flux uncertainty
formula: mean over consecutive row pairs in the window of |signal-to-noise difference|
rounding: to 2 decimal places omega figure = 1.36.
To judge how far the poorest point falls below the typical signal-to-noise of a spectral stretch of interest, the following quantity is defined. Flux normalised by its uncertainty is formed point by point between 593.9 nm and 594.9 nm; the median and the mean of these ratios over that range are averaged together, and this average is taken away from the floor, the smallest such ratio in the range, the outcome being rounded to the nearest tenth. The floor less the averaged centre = -4.8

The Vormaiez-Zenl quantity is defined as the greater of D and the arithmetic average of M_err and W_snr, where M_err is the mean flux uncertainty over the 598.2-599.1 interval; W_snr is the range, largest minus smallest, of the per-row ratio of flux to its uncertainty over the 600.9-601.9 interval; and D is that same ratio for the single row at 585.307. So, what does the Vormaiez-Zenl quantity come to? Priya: 14.1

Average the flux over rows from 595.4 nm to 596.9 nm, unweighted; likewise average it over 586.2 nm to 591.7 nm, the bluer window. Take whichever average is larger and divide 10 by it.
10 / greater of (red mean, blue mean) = 0.64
